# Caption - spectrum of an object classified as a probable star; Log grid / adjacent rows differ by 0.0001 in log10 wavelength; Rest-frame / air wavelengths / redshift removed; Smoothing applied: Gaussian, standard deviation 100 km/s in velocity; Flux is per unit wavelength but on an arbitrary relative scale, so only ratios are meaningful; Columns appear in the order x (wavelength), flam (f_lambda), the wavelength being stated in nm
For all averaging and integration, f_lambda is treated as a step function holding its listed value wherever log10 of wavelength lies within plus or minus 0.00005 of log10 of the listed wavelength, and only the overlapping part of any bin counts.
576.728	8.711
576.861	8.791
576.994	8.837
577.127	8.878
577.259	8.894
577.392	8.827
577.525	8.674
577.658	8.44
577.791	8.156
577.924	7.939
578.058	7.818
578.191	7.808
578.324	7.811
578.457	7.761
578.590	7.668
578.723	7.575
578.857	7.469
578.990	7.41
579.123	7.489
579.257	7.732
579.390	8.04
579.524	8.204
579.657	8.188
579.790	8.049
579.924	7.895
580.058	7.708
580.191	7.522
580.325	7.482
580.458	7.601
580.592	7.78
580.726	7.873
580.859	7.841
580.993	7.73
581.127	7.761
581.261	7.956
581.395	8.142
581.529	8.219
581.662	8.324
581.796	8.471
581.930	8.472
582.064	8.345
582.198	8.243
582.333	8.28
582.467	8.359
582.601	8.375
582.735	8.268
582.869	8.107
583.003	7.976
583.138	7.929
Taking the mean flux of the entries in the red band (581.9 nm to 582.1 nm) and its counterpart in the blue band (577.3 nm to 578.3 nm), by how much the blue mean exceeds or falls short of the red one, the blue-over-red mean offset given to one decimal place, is -0.2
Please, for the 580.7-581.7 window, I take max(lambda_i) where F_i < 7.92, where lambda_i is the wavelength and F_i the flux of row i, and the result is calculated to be 581.127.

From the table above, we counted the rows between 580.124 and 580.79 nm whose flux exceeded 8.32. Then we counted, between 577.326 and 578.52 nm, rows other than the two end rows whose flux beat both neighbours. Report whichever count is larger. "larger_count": 1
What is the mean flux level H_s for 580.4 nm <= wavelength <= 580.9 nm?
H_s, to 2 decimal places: 7.77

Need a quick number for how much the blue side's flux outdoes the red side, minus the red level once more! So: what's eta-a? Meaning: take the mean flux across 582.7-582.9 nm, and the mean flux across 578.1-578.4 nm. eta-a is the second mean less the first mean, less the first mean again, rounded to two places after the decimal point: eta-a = -8.57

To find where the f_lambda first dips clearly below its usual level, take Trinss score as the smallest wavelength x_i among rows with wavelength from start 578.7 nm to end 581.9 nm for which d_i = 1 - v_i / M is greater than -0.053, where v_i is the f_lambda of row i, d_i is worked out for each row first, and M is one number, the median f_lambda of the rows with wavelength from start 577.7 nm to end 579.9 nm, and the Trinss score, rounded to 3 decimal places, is 578.723 nm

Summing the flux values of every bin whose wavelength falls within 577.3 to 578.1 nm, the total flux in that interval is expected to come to 50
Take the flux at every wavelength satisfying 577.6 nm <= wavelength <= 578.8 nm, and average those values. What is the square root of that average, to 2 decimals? 2.81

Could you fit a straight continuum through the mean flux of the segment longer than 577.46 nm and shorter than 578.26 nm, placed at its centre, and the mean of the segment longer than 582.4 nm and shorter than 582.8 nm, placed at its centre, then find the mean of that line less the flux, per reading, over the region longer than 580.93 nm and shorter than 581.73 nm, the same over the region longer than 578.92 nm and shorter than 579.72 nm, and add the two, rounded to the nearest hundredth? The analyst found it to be 0.62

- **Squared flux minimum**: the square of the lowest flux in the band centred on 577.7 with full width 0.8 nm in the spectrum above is 61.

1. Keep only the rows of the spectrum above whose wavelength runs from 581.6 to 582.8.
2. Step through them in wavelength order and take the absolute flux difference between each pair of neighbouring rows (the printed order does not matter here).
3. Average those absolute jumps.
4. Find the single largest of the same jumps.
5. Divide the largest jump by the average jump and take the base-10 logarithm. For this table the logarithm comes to 0.28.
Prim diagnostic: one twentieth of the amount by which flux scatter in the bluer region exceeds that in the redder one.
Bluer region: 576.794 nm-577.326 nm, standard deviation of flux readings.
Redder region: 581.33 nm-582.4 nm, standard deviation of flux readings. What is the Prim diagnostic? -0.0035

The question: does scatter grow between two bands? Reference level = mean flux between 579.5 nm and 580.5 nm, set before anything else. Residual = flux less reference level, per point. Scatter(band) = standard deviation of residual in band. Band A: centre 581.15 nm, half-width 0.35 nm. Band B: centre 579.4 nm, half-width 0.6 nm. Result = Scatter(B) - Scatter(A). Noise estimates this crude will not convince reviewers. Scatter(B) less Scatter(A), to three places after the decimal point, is 0.148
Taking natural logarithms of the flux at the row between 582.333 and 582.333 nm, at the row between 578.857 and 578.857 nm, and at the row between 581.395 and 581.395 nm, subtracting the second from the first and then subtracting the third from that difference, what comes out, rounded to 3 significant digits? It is -1.99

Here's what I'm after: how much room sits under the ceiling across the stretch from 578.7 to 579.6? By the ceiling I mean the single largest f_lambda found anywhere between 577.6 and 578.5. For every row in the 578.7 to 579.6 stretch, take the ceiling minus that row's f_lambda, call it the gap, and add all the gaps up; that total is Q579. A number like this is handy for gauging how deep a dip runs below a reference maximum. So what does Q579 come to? 5.2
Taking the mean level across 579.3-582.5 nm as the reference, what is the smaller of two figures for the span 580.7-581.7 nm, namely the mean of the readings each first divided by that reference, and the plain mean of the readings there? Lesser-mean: 1.00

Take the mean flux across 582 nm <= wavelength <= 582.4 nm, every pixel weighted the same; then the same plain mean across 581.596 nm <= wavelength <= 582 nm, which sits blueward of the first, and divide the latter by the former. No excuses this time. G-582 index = 1.02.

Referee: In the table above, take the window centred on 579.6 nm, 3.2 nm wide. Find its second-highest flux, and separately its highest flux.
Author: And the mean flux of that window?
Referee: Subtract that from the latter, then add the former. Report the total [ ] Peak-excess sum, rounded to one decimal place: 8.6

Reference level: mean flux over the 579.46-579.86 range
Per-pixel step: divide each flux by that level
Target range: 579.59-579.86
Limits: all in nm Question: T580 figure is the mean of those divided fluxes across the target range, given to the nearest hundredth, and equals 1.00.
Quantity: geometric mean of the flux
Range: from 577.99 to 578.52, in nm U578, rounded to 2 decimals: 7.80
